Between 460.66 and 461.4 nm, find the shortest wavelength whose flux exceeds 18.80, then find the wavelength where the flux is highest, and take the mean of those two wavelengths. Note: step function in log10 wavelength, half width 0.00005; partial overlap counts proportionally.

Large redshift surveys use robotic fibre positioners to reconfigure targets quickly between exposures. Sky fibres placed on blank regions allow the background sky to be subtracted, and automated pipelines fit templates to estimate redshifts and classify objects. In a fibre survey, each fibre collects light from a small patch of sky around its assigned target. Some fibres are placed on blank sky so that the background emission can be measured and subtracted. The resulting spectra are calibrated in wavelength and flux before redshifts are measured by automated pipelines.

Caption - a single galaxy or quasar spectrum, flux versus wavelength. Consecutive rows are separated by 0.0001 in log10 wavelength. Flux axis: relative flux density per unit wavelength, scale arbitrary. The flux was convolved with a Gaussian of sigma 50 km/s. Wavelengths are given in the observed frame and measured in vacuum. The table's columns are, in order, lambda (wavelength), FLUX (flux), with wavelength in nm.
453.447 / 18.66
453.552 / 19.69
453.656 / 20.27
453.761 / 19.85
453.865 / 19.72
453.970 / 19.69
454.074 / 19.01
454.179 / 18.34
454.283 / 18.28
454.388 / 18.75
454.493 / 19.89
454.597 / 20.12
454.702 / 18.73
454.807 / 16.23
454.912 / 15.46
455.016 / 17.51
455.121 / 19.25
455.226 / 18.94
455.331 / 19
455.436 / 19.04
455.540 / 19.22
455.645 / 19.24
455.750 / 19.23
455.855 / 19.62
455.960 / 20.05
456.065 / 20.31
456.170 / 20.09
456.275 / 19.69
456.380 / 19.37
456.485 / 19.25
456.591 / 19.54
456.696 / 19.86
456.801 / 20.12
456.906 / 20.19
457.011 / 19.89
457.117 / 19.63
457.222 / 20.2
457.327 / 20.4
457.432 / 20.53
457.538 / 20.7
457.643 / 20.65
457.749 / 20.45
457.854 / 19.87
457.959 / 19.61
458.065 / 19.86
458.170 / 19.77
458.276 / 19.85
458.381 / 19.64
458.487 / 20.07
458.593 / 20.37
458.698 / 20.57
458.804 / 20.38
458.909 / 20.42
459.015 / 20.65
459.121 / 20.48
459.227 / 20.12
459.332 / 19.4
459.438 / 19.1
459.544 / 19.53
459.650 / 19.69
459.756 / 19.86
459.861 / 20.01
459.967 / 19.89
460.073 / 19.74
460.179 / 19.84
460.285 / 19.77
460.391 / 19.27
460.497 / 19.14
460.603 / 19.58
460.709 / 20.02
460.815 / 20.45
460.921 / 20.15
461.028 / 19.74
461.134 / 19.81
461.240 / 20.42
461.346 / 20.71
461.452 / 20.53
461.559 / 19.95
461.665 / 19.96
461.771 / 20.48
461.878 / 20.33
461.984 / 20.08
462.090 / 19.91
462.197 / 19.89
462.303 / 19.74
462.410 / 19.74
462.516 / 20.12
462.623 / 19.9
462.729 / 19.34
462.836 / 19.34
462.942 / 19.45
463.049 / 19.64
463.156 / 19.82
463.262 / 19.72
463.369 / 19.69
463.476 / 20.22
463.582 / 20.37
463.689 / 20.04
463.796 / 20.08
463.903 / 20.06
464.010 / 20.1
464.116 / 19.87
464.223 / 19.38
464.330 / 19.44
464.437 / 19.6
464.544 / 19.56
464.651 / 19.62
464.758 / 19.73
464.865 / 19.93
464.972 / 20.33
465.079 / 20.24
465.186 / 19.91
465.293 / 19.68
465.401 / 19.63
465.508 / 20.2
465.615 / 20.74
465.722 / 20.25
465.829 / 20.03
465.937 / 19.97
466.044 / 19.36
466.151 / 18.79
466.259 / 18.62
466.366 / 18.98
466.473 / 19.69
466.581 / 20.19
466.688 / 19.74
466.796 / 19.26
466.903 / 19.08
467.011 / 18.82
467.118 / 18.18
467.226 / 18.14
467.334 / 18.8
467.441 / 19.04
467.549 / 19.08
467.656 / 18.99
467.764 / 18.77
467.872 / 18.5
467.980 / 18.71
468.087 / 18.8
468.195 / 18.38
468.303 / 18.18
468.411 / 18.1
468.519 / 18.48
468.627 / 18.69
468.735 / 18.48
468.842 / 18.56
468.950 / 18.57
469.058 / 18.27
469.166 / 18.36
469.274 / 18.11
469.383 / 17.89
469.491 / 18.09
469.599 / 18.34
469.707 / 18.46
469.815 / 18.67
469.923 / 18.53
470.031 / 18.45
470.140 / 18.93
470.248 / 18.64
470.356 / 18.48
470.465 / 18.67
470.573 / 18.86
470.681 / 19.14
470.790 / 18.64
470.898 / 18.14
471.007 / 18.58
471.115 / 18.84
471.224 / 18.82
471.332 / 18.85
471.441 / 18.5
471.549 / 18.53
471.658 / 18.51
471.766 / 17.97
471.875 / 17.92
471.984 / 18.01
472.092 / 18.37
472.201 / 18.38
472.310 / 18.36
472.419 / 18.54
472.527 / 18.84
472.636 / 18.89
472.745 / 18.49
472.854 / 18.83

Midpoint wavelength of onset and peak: 461.03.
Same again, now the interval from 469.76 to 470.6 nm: 470.14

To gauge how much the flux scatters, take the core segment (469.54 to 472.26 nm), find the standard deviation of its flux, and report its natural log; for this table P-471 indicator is -1.2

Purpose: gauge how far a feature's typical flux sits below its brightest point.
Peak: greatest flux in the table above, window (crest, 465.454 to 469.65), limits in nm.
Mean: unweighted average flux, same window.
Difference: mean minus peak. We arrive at -1.84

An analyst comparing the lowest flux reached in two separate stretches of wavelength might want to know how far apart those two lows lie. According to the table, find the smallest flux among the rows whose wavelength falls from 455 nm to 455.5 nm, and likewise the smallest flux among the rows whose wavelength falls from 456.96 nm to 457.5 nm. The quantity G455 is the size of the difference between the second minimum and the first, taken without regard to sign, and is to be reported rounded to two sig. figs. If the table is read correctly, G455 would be 2.1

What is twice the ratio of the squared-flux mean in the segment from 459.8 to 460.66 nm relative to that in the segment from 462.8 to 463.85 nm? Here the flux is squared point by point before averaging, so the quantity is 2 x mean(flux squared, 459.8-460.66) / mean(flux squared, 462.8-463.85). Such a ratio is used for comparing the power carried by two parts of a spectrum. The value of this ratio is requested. 1.96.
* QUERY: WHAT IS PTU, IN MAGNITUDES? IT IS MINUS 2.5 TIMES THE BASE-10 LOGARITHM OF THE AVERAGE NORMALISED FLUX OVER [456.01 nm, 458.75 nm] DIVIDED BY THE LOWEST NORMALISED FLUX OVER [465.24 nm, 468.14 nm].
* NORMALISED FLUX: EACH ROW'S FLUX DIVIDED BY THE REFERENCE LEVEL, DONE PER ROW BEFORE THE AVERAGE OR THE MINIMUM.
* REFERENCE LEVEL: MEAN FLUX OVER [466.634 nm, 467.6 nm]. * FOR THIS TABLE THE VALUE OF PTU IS -0.11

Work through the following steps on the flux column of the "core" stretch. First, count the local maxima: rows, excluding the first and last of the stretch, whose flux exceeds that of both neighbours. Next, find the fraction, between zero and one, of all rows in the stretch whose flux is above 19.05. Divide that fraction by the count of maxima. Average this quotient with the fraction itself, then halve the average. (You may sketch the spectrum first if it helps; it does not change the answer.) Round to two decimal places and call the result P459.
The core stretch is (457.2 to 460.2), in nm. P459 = 0.29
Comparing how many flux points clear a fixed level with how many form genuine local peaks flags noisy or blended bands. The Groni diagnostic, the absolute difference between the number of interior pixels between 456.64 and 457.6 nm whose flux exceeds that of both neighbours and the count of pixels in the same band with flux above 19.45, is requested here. 8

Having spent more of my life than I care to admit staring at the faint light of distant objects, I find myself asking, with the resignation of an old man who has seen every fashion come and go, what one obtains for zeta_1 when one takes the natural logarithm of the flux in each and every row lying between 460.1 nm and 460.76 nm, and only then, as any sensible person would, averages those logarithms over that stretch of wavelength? 2.976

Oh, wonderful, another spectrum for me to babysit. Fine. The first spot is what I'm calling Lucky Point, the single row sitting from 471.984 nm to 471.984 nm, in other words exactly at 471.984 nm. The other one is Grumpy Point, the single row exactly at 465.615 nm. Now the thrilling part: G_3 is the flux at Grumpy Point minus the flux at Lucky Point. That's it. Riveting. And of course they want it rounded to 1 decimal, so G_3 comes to 2.7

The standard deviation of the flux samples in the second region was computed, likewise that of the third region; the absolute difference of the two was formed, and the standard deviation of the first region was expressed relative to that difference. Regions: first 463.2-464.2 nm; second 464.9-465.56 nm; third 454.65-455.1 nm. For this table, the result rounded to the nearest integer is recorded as 0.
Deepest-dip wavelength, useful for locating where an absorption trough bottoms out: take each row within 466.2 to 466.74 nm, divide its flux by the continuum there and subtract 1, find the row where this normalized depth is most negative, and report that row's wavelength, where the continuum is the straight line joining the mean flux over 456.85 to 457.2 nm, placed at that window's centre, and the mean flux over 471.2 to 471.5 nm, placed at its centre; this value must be 466.259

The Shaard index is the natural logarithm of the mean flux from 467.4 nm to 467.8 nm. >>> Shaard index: 2.94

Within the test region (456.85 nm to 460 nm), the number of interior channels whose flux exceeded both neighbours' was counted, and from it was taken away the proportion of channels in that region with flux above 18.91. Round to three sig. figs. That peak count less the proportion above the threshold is 5.00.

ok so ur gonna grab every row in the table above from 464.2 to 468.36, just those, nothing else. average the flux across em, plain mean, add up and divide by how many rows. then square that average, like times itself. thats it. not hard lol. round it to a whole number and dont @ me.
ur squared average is 374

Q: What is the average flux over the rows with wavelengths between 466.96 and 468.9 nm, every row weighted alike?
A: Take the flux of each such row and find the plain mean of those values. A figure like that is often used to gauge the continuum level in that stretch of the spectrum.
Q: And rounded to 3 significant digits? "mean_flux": 18.6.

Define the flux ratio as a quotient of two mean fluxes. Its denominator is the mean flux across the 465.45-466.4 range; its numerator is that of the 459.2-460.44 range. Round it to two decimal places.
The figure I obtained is 1.00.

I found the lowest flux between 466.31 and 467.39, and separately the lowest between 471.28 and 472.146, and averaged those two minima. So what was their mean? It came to 18.0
